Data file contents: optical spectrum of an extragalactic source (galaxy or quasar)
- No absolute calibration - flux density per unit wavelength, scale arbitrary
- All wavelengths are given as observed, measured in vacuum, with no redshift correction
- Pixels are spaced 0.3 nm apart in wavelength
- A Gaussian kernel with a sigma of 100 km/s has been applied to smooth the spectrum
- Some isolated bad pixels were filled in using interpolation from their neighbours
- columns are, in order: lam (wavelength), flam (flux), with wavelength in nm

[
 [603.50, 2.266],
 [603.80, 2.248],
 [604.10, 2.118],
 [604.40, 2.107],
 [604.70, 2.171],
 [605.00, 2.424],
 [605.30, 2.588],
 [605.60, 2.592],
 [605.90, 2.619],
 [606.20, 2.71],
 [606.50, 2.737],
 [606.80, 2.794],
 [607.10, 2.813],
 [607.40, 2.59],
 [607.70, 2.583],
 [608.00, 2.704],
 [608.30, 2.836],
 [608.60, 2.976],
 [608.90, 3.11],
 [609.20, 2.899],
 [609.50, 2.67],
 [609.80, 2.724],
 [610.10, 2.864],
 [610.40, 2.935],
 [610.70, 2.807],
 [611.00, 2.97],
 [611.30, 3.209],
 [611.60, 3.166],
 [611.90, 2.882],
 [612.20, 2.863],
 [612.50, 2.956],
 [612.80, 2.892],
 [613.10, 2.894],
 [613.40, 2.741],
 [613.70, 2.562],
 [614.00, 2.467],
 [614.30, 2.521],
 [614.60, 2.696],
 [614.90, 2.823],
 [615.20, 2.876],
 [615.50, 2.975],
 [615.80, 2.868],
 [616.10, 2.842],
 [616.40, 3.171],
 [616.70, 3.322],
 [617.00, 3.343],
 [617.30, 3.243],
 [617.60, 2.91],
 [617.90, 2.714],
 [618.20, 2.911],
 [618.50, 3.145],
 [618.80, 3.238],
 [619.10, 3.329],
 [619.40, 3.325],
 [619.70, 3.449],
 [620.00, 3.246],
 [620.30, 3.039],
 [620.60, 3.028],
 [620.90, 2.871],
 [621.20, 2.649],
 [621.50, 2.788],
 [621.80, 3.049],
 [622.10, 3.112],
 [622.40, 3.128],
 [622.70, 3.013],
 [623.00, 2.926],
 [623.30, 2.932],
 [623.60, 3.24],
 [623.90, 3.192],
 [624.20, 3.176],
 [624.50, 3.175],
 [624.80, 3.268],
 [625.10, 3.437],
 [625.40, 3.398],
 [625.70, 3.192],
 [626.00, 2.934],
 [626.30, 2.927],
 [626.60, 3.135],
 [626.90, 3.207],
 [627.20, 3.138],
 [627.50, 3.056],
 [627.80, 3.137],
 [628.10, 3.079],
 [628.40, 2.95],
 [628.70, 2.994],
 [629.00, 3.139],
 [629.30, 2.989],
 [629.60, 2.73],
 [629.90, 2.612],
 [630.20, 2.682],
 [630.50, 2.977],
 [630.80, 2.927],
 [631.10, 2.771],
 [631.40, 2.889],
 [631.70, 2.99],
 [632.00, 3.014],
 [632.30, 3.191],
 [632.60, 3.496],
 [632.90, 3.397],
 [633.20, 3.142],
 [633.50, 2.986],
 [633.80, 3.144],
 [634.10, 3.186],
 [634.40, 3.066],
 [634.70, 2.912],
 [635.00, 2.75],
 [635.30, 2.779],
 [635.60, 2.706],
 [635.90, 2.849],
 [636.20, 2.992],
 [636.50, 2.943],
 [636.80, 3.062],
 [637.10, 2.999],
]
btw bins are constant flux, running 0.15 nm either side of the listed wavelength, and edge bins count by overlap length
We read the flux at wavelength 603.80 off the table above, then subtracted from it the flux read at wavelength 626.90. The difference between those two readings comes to -1.0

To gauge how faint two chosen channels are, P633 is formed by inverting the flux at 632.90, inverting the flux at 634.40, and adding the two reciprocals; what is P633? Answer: 0.62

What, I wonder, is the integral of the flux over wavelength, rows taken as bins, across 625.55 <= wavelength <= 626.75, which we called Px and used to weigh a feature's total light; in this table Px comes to 3.7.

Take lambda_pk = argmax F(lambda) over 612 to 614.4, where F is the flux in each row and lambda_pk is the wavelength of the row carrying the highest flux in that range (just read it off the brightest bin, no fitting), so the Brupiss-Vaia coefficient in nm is 612.50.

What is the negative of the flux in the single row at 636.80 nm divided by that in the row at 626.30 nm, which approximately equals -1.05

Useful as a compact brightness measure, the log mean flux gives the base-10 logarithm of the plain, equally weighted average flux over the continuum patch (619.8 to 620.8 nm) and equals 0.49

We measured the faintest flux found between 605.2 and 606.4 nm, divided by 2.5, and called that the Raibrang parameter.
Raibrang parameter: 1.04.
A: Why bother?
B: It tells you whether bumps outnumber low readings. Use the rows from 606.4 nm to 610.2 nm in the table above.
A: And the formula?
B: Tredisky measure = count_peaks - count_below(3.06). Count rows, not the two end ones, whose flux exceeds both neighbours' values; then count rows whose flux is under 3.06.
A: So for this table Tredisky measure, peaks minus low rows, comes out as -10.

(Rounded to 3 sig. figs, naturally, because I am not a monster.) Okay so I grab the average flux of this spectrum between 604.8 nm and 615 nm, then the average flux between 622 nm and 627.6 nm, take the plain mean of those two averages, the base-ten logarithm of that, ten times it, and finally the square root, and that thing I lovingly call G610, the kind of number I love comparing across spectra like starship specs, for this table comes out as 2.17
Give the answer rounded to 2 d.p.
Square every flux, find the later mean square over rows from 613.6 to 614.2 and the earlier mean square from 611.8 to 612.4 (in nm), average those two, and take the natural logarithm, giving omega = 1.99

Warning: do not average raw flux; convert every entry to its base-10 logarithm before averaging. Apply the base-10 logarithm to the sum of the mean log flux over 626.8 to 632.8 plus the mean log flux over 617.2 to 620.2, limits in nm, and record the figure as -0.012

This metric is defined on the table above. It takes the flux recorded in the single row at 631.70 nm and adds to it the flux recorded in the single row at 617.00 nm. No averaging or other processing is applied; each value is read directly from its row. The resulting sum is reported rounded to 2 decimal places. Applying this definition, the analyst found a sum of 6.33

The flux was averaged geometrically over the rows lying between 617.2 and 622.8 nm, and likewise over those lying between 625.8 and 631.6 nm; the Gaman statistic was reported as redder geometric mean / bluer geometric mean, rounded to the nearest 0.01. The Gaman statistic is 0.97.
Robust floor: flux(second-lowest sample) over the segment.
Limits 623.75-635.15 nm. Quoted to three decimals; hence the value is 2.682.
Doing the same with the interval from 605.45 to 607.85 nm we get 2.590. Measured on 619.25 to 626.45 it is 2.788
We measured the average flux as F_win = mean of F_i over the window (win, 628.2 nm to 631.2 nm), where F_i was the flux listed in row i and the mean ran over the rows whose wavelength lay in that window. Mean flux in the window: 2.88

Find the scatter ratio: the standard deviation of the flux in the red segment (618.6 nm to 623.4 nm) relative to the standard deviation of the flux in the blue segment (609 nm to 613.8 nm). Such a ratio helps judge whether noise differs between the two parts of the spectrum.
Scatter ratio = 1.3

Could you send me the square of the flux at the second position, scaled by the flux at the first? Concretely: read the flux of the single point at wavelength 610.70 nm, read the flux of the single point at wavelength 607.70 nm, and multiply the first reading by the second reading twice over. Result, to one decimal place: 18.7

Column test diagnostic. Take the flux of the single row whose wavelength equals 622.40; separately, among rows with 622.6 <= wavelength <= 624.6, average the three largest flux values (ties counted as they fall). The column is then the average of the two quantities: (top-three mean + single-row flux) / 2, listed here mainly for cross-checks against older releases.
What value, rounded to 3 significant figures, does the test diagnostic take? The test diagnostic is 3.17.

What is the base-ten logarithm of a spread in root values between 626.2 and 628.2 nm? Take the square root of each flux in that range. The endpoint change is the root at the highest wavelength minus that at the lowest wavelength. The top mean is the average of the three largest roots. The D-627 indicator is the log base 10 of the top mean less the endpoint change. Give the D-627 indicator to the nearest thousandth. 0.239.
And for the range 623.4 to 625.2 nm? 0.247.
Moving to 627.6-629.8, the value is 0.275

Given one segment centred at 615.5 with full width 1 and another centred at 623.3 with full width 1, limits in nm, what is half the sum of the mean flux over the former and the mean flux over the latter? 2.97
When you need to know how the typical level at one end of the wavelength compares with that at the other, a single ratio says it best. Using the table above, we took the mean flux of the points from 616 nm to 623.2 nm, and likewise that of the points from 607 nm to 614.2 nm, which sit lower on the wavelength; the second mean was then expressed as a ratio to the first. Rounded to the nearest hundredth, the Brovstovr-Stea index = 0.92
